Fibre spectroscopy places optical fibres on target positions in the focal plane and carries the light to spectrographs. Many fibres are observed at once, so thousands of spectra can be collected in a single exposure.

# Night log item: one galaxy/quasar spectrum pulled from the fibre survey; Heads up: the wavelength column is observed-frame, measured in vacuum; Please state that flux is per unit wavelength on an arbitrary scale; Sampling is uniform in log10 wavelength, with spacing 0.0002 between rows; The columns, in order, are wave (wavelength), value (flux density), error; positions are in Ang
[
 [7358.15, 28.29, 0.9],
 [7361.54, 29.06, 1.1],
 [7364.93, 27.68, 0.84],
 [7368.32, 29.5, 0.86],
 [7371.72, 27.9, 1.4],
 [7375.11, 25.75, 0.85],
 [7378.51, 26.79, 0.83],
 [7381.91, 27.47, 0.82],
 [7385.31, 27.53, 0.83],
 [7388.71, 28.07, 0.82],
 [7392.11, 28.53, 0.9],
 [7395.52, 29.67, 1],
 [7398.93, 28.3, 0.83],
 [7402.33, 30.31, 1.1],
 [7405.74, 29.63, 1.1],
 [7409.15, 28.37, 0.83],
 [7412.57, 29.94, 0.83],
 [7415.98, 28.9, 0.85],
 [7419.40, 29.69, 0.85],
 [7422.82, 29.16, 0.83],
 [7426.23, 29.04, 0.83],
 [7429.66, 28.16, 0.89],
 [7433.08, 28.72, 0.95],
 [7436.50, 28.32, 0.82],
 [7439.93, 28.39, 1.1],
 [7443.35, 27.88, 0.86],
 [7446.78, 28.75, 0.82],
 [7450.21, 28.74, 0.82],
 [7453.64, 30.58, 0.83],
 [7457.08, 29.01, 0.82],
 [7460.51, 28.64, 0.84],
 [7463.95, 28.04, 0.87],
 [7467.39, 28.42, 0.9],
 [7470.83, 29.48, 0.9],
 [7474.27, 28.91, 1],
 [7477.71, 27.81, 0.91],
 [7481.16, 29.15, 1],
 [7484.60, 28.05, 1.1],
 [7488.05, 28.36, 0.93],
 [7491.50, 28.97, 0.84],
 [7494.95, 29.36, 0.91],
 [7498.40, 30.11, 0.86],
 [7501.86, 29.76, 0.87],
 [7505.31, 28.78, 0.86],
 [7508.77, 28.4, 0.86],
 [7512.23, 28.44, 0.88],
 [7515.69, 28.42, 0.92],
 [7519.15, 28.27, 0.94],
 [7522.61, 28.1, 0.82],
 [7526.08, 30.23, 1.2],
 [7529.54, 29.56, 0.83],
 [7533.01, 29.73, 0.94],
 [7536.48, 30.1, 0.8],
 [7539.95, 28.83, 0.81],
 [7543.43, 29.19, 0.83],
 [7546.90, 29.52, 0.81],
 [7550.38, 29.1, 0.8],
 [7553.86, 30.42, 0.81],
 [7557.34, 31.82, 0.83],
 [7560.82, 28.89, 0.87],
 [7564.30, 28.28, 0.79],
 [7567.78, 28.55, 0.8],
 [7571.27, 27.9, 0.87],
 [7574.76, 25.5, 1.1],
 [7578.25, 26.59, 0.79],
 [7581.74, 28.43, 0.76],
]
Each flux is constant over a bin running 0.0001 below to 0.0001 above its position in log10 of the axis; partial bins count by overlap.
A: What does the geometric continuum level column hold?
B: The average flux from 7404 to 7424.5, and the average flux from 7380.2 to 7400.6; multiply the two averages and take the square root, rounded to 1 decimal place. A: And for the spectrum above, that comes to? 28.8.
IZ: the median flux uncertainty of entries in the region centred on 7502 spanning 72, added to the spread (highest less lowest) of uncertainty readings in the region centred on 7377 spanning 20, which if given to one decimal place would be 1.5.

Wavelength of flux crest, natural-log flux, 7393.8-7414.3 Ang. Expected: 7402.33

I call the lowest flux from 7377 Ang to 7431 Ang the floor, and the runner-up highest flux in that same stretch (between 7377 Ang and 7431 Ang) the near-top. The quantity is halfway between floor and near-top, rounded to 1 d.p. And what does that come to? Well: 28.4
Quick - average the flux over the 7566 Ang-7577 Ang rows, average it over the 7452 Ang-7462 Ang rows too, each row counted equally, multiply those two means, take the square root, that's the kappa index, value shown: 28.3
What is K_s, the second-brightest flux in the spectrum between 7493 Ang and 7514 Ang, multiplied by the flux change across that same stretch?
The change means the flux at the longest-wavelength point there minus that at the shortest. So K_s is -27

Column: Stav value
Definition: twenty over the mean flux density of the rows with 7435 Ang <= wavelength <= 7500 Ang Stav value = 0.695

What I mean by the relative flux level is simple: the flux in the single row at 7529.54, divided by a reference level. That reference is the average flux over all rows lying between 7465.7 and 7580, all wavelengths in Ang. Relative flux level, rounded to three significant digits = 1.02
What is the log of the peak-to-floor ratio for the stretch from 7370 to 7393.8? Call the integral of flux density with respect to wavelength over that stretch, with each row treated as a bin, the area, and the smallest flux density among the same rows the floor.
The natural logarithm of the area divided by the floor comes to 3.23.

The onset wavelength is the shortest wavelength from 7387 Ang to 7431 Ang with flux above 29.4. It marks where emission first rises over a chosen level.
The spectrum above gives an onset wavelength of 7395.52 Ang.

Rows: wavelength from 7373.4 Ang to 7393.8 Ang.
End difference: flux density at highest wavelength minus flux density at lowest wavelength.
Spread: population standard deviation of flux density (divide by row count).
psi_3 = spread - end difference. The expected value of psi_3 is -1.9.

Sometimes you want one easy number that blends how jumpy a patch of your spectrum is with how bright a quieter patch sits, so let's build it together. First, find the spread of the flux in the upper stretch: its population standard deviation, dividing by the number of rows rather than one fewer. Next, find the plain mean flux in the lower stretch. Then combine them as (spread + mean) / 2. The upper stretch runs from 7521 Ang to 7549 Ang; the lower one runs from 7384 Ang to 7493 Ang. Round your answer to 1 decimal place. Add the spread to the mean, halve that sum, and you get 14.7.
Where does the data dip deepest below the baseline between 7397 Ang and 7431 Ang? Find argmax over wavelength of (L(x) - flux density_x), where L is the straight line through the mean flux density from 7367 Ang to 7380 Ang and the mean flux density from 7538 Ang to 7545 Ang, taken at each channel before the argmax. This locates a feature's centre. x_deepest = 7429.66 Ang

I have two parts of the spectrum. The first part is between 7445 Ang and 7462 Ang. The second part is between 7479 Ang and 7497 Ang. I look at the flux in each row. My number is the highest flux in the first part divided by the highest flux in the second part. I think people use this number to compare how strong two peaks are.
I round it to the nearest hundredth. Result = 1.04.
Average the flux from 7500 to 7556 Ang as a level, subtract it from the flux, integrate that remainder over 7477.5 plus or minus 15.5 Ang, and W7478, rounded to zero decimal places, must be -19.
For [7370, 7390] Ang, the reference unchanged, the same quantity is -39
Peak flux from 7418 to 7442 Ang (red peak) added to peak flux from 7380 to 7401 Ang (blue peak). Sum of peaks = 59.4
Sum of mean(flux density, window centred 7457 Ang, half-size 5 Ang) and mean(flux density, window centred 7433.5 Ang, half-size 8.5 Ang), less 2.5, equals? 55.4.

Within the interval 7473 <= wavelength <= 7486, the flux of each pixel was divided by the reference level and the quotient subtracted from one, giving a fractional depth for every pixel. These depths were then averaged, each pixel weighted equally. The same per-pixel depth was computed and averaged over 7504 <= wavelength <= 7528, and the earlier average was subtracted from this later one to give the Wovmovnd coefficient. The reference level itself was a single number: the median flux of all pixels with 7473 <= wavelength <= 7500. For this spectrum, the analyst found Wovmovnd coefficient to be -0.01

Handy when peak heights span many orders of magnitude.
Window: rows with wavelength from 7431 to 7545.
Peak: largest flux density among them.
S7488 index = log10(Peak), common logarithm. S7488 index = 1.49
